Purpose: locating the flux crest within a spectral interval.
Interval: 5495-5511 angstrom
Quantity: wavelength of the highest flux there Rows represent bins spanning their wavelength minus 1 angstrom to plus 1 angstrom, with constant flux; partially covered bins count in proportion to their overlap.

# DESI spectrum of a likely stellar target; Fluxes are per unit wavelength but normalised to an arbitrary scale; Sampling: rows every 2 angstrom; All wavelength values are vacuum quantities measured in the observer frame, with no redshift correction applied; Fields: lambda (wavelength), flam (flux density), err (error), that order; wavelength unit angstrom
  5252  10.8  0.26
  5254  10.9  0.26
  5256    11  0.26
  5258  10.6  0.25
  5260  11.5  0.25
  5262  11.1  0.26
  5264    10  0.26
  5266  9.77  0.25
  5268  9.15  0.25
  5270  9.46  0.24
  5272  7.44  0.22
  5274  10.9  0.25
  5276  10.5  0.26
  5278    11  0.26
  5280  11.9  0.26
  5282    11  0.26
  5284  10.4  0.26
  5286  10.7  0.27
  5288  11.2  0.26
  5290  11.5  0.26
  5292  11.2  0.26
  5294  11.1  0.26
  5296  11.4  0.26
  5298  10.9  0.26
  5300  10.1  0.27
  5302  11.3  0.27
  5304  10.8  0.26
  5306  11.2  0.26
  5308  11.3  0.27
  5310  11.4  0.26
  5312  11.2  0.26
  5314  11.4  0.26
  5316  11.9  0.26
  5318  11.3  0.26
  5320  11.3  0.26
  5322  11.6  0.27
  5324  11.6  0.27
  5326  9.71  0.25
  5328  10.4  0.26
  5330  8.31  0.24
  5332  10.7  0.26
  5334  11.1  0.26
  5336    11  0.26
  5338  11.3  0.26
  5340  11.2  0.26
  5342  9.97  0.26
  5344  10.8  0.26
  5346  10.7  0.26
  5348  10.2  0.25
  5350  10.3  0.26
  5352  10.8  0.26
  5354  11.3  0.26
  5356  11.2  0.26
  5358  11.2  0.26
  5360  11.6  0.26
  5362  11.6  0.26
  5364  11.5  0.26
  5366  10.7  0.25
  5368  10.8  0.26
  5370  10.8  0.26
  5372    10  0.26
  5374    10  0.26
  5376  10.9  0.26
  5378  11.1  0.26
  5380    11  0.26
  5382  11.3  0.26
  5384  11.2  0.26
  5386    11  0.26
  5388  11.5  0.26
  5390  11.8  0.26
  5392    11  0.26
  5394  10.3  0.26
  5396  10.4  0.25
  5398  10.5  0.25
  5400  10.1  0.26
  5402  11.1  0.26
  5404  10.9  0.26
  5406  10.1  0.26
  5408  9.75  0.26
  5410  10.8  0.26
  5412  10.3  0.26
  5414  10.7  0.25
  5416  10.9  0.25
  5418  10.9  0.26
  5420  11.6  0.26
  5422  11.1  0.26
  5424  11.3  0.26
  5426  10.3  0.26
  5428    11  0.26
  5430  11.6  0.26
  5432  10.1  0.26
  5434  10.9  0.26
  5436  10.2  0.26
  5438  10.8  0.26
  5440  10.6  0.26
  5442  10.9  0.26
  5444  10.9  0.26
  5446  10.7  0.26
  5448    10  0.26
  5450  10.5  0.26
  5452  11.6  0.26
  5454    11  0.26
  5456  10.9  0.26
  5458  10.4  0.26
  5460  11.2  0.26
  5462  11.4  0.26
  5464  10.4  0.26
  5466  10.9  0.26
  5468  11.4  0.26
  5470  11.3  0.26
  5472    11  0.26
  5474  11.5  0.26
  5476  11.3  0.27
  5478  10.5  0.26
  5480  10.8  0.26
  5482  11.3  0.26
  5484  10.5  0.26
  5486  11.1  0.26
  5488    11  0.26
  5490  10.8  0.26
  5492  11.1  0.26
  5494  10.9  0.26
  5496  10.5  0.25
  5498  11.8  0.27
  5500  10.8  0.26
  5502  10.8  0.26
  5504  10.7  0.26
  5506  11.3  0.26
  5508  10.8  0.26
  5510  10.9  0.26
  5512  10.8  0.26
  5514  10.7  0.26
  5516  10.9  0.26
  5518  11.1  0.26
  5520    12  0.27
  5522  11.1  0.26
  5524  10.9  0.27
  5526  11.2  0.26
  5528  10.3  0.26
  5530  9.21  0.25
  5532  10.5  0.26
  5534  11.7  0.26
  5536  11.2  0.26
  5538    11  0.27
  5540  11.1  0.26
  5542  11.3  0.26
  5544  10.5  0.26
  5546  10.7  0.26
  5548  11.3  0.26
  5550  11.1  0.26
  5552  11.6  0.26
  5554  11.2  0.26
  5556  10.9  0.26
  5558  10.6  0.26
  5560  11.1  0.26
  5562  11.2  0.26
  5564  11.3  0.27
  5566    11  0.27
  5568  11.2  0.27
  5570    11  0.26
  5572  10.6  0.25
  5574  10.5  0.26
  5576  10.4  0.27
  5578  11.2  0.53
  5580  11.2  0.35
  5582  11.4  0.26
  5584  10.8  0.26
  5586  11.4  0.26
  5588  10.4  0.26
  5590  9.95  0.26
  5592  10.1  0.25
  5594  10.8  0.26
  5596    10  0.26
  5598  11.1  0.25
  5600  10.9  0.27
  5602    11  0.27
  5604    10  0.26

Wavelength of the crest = 5498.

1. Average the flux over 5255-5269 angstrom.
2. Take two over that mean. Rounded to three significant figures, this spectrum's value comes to 0.191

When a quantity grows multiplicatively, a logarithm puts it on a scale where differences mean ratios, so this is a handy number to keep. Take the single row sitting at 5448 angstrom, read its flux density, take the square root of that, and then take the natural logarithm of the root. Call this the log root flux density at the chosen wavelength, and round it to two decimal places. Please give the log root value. 1.15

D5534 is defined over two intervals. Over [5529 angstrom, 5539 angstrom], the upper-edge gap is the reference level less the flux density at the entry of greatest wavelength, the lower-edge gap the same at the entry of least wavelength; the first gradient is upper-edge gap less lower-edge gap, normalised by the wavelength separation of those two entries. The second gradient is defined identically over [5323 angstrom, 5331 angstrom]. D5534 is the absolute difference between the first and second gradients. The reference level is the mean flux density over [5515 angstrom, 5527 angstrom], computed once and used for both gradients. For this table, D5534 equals 0.77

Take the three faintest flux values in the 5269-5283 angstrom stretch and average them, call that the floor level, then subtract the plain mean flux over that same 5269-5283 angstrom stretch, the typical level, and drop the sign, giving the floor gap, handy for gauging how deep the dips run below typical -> 1.2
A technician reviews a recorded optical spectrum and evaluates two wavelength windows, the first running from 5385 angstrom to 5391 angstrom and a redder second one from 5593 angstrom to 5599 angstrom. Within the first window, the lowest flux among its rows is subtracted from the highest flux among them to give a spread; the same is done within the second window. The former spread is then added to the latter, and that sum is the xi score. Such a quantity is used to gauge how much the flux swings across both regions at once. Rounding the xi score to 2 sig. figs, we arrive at 1.9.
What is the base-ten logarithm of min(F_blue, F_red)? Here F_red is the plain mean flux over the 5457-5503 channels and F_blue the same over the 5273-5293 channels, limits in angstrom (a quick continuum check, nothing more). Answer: 1.04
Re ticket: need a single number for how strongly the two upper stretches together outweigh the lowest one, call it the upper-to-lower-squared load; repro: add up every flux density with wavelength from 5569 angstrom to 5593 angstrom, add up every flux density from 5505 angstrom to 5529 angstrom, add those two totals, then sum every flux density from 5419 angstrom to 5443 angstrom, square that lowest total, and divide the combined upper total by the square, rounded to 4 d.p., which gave 0.0153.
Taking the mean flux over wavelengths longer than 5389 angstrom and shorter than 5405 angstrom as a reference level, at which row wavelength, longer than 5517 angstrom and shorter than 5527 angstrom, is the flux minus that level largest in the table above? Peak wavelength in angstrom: 5520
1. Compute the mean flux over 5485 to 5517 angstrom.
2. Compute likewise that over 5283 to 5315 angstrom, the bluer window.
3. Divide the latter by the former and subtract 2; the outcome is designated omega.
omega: -0.987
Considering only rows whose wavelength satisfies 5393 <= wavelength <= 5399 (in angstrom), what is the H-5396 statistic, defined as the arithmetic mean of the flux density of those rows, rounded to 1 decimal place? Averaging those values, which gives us 10.4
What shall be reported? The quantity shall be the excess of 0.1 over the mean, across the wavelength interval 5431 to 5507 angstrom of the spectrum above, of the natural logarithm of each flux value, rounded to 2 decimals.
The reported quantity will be -2.29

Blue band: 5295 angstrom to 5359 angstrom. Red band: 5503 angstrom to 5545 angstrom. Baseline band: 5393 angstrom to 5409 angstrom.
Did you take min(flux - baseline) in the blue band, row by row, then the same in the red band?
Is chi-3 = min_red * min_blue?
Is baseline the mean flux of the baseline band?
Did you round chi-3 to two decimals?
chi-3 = 2.47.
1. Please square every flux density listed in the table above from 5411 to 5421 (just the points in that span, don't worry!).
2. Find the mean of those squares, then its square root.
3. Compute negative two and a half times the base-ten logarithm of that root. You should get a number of -2.59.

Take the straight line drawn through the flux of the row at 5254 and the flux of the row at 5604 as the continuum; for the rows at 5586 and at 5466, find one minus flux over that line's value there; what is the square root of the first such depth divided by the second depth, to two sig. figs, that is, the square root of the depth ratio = 1.6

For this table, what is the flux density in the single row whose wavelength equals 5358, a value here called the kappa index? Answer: 11.2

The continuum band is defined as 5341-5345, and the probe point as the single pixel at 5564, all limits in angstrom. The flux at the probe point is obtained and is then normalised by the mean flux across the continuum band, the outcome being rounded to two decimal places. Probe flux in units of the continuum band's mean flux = 1.09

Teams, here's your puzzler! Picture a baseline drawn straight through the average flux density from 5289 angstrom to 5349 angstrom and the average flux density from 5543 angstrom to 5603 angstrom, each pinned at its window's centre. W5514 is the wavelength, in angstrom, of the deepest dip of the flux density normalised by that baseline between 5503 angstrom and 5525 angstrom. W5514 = 5504 angstrom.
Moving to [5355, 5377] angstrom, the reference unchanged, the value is 5372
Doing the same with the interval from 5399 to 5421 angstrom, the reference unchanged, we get 5408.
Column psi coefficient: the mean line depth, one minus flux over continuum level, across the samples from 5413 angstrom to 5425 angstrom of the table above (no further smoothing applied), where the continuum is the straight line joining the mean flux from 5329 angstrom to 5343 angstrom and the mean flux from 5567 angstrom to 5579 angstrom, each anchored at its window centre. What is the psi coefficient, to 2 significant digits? -0.044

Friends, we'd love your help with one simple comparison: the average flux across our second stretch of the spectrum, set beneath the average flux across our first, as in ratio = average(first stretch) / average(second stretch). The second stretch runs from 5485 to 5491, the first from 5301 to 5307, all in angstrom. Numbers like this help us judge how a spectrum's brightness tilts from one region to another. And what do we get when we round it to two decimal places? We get 1.01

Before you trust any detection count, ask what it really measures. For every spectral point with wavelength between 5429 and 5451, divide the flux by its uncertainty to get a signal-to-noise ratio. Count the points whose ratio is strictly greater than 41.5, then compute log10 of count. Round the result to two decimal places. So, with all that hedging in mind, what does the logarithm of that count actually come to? 0.70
